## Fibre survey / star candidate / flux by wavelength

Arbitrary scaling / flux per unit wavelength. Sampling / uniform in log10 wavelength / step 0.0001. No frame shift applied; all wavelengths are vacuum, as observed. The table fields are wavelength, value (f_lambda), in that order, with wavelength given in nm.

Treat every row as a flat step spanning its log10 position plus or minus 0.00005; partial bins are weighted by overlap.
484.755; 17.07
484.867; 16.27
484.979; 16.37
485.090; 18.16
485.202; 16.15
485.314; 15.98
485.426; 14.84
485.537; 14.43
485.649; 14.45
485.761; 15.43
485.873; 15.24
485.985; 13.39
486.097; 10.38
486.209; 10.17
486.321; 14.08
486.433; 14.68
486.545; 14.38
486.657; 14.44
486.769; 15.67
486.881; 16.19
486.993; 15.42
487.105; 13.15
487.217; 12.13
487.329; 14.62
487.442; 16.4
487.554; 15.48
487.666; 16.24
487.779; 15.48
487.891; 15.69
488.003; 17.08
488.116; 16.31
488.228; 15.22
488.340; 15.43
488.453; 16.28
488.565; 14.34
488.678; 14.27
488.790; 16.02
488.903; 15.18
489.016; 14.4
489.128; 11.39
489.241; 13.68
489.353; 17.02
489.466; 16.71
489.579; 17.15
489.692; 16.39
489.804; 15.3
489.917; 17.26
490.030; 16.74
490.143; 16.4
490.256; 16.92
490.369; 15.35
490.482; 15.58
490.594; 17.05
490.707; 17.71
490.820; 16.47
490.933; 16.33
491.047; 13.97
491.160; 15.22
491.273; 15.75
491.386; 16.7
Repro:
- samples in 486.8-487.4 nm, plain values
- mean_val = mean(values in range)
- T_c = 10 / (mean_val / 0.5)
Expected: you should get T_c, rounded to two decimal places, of 0.35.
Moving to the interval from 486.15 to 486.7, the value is 0.37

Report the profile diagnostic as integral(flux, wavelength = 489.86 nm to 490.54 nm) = 11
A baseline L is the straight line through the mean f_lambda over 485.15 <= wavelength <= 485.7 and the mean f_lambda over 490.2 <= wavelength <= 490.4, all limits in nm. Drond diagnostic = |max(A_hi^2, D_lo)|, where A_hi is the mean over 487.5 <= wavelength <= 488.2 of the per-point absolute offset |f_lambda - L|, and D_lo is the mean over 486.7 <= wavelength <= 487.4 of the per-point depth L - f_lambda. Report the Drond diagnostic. 1.0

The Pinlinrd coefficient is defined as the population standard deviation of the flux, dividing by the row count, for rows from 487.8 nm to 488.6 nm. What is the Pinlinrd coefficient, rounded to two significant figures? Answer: 0.82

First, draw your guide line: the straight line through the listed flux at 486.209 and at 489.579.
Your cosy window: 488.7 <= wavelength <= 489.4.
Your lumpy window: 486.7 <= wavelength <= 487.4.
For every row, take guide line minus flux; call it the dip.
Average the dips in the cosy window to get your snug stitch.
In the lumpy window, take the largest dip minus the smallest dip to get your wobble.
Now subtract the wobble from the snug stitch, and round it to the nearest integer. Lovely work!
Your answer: -3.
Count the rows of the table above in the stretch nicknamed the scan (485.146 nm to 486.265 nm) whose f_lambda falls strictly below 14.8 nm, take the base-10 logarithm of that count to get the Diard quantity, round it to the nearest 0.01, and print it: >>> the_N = 0.70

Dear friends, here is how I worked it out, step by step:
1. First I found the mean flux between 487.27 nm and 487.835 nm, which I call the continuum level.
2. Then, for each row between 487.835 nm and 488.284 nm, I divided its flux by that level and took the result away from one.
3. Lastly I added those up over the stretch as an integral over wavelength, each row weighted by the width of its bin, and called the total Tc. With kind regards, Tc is -0.01 nm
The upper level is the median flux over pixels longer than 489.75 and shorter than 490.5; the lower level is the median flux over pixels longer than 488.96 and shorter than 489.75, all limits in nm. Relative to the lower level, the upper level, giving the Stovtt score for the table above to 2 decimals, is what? 1.00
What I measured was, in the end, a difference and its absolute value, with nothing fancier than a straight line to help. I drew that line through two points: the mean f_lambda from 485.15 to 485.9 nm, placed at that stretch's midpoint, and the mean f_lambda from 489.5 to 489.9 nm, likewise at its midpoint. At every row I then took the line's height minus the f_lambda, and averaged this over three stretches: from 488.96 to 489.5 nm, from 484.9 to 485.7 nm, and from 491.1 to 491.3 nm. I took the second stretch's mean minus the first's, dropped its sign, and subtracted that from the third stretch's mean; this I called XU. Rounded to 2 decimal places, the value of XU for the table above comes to -0.95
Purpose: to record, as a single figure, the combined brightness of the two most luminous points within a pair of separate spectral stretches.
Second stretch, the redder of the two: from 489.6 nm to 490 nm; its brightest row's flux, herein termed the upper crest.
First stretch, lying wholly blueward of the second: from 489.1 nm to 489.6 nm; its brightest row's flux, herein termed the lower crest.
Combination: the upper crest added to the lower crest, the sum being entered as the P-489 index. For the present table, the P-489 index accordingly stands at 34.4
